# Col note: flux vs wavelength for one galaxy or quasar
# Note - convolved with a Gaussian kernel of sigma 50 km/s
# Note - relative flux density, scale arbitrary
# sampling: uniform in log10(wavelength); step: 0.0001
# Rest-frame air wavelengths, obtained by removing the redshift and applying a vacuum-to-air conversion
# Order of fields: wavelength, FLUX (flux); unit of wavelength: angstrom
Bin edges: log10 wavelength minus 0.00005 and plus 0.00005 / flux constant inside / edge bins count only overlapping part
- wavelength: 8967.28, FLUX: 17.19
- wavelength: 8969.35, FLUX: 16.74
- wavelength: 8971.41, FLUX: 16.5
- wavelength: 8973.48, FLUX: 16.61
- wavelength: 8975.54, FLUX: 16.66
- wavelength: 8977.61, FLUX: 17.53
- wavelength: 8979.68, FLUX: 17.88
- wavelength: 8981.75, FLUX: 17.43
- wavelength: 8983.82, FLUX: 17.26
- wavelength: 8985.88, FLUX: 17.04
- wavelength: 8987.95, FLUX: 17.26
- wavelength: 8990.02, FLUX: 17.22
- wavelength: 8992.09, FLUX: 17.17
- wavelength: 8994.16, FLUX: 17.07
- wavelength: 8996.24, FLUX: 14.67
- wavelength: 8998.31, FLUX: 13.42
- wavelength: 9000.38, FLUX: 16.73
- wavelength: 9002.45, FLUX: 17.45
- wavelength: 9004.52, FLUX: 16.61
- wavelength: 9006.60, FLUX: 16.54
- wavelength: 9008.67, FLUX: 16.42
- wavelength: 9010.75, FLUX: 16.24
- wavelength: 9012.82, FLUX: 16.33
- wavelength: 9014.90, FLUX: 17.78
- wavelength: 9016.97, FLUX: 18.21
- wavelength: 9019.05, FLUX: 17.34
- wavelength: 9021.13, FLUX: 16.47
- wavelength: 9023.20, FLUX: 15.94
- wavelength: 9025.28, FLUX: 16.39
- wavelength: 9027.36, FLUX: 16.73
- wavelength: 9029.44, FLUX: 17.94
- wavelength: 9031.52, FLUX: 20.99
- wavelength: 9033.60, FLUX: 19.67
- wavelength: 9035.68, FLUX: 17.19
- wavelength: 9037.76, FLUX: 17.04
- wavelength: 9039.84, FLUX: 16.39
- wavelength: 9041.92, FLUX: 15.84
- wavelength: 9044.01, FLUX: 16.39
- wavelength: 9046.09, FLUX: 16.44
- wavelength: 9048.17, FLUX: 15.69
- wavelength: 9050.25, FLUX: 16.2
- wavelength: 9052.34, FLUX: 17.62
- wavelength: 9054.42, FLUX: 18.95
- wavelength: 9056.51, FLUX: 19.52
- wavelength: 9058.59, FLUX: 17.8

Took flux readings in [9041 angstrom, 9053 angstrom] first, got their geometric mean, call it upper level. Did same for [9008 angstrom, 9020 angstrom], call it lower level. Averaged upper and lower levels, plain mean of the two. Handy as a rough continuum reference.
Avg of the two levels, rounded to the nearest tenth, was 16.7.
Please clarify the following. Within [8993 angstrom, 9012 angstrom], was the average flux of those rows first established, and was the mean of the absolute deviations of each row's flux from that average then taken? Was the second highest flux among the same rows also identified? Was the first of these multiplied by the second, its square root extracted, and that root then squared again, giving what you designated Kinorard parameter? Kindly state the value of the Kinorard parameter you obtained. 16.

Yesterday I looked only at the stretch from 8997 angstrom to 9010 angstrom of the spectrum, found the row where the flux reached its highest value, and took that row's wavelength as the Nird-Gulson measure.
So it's 9002.45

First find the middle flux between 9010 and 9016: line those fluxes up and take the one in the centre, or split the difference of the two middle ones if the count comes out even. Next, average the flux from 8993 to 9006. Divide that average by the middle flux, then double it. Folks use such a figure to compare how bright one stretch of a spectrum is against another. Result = 1.96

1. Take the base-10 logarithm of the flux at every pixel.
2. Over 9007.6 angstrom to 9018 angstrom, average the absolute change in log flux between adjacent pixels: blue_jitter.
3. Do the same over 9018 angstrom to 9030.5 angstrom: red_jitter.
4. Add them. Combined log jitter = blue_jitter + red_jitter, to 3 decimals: 0.031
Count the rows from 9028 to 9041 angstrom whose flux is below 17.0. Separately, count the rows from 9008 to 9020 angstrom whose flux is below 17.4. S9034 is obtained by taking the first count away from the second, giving 3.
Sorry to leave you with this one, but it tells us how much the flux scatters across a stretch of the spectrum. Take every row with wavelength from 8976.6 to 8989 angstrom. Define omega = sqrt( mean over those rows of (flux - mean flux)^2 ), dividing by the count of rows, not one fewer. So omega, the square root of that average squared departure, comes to 0.26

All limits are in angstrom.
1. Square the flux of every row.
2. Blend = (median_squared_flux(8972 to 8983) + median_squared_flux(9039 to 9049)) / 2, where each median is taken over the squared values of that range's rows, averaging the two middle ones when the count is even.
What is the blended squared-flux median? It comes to 286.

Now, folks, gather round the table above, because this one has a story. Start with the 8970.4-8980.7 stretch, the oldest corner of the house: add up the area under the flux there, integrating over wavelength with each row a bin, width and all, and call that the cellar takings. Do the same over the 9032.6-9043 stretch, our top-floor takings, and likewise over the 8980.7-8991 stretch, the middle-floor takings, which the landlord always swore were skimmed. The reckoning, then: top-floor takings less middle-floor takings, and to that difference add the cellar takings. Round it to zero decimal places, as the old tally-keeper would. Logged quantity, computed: 177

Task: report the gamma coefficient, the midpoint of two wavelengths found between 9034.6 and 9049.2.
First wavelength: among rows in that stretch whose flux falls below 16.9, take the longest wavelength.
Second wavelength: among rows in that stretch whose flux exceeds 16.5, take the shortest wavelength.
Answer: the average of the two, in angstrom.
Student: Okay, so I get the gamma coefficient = 9041.9 angstrom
